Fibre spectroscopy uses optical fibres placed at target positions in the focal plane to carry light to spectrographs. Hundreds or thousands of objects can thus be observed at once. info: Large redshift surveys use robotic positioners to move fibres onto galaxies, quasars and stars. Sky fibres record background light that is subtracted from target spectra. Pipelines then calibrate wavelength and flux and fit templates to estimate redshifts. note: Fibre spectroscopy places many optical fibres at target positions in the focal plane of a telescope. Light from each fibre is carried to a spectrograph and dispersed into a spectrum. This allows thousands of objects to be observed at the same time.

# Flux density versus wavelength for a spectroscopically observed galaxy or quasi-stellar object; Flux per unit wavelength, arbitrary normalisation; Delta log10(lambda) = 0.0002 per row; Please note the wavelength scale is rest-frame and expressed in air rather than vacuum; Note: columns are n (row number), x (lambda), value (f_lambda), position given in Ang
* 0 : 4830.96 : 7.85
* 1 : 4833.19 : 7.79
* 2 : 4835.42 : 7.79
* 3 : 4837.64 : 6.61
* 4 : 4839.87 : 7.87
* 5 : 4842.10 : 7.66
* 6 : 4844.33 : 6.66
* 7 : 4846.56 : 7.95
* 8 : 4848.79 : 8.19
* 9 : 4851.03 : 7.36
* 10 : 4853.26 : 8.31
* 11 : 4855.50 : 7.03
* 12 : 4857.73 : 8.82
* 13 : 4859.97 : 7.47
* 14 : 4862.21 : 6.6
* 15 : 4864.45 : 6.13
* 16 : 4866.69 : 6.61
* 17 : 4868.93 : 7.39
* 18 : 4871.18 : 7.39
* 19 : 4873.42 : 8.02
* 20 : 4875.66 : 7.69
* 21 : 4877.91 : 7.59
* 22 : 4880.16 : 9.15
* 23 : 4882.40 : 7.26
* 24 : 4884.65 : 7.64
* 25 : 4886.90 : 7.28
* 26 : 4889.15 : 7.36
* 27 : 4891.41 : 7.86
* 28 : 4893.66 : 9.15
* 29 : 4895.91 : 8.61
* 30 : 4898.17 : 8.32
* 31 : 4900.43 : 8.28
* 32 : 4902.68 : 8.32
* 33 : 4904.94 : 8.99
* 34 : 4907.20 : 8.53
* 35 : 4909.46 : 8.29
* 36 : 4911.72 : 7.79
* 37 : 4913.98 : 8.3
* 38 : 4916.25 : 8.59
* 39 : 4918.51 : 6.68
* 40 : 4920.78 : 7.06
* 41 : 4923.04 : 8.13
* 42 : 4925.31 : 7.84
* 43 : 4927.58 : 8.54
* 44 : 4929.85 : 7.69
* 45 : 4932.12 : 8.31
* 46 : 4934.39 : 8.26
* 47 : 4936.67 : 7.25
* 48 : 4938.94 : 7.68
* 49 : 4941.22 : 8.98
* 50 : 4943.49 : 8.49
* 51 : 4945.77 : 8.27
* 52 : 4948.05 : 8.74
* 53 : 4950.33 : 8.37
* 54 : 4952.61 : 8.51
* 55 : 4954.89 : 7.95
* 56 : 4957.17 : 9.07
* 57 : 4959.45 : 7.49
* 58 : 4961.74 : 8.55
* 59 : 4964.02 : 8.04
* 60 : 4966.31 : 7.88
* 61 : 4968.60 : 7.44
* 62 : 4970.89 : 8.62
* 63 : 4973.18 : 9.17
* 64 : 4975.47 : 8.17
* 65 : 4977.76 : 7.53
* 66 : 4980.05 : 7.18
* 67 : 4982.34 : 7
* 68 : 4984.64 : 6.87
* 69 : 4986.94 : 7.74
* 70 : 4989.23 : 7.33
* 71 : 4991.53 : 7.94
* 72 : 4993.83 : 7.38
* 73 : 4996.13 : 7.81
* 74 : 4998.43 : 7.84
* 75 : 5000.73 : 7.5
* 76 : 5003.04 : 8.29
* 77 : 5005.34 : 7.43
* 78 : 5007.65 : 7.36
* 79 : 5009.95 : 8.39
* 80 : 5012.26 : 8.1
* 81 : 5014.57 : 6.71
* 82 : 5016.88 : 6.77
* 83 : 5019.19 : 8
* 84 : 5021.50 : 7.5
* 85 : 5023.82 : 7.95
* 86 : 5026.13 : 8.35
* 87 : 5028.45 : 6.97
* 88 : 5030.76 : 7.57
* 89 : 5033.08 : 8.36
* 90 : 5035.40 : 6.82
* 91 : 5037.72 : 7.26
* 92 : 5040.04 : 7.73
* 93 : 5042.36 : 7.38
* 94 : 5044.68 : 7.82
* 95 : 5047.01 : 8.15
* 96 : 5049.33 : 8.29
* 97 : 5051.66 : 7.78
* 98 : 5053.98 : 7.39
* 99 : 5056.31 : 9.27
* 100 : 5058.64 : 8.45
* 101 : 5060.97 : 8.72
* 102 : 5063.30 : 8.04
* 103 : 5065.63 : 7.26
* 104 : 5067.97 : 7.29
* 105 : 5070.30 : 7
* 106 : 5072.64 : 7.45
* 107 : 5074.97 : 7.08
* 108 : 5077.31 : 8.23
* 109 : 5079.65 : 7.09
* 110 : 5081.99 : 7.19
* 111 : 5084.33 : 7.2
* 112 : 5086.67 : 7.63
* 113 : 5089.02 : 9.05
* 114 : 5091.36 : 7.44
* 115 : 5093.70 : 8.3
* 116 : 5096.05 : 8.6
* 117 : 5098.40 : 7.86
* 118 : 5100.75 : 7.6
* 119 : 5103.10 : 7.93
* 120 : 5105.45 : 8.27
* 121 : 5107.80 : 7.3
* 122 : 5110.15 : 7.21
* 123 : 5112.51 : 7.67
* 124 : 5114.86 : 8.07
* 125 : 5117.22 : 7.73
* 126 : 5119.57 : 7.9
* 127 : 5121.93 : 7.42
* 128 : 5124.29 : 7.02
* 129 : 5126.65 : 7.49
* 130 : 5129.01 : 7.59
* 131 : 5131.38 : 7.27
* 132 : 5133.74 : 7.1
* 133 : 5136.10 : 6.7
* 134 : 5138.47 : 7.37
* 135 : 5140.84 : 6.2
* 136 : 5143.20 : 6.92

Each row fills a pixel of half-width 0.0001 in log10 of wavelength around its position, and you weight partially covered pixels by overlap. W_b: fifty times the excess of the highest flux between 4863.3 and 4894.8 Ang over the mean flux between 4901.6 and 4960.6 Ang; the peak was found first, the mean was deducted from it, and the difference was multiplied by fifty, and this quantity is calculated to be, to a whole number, 50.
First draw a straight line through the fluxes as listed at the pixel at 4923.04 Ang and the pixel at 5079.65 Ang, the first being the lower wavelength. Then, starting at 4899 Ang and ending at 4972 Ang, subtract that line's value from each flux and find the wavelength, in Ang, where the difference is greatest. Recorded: 4957.17 Ang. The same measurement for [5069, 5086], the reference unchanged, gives 5077.31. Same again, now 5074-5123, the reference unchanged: 5089.02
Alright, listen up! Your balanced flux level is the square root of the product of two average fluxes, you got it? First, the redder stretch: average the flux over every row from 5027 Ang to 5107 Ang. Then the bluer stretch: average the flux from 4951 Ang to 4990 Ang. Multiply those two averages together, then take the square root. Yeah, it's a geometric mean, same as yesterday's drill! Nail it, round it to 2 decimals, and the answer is 7.85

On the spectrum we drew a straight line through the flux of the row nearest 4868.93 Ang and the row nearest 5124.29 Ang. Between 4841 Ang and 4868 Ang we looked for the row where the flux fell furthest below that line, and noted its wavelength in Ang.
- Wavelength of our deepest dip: 4864.45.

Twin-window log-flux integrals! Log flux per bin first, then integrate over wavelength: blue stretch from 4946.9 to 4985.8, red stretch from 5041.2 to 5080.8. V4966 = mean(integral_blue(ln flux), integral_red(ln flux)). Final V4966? 81.1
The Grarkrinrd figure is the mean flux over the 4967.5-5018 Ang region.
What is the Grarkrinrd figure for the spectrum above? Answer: 7.66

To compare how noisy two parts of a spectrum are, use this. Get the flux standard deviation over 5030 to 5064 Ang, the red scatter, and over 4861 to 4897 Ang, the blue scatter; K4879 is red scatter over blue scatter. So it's 0.75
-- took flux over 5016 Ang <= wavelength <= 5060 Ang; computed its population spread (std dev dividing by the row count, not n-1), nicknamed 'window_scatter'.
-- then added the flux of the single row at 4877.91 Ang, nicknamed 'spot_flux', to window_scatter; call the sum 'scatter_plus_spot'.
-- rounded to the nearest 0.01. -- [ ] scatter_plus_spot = 8.20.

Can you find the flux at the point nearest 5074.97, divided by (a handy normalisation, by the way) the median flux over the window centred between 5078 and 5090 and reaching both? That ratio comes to 0.98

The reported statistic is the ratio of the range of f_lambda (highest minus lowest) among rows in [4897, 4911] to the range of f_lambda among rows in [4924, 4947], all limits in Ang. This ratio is 0.41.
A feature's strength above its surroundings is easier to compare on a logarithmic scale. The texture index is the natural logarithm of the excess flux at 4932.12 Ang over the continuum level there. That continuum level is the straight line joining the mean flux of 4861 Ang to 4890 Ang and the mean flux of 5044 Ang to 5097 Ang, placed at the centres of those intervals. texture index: -0.25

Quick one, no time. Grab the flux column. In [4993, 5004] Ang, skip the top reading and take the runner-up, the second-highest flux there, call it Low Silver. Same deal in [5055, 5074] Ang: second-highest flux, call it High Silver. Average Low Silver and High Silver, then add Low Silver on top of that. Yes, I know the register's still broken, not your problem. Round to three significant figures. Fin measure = 16.1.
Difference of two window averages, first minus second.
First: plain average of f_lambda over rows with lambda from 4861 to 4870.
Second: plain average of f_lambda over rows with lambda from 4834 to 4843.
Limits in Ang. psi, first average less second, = -0.8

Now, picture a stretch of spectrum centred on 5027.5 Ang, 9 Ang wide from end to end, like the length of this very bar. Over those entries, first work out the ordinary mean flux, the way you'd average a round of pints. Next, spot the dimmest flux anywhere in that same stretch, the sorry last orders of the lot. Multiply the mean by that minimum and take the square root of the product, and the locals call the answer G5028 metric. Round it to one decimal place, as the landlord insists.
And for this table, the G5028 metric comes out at 7.3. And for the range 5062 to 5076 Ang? 7.2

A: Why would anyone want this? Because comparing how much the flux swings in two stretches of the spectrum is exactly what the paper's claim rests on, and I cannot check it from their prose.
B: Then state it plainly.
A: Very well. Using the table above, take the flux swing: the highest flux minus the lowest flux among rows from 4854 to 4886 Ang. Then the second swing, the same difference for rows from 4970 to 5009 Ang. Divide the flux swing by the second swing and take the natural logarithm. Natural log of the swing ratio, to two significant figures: 0.27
